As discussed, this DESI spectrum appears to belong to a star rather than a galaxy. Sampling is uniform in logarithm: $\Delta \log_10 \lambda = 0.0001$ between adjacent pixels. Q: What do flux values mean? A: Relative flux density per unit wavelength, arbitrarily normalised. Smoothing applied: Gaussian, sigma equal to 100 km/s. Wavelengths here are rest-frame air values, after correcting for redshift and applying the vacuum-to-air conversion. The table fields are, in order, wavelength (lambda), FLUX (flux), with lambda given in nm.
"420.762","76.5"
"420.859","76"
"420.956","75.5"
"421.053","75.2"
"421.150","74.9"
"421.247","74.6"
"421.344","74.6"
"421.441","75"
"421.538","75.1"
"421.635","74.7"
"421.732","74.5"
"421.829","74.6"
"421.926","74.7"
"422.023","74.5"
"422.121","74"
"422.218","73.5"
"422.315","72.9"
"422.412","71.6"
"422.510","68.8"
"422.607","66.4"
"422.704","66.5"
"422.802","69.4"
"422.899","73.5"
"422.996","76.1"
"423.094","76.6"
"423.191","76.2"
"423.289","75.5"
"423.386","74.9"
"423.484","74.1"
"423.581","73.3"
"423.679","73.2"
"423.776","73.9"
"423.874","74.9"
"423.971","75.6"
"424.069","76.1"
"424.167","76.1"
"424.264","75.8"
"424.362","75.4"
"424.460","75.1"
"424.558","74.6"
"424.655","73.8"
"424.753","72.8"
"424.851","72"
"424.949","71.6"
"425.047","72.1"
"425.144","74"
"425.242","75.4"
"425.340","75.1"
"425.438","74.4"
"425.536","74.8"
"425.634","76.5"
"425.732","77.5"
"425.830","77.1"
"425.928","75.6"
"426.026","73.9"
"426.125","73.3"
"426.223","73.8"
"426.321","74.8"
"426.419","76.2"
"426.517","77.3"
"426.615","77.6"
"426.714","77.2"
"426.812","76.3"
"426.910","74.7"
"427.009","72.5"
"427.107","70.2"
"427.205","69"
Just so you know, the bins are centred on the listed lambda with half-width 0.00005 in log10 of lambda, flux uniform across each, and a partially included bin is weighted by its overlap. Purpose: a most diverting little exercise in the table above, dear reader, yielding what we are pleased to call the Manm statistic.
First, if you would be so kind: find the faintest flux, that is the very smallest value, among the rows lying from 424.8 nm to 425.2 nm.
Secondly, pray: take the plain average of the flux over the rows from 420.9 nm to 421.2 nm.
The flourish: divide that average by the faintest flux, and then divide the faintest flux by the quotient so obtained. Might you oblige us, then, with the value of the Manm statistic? 68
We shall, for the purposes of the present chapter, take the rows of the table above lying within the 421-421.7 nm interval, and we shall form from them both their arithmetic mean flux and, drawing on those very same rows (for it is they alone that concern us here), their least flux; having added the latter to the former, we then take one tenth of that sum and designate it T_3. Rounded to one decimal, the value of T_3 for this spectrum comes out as 14.9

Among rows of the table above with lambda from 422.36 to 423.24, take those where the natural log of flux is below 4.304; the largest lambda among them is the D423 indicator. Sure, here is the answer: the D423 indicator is 422.899 nm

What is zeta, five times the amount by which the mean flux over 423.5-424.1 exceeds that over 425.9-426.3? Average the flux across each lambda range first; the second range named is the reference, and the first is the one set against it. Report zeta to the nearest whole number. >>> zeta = 2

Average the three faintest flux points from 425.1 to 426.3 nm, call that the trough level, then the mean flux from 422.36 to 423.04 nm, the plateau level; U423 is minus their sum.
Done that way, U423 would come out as -144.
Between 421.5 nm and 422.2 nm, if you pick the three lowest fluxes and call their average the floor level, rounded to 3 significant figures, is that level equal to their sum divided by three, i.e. 74.3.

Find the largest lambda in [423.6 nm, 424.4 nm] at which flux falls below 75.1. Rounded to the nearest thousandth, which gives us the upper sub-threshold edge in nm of 423.874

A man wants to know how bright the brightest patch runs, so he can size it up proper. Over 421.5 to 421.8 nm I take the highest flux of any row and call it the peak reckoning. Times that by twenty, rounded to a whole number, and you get 1502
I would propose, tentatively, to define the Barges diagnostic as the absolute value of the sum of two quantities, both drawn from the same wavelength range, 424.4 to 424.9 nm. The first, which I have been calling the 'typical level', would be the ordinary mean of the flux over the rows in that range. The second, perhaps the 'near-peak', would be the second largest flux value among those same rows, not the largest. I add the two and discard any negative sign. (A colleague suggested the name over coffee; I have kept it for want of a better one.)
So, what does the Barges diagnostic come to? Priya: 148.3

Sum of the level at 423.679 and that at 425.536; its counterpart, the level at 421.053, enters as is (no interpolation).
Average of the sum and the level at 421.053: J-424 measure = 111.6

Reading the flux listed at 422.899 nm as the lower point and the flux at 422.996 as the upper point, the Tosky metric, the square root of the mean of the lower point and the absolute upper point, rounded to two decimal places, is 8.65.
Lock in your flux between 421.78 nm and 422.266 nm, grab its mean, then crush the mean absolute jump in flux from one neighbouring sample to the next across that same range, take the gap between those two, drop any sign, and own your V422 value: 73.9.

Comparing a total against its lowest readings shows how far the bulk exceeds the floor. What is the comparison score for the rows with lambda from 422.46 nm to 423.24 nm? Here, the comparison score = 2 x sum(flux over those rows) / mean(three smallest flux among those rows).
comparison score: 17.1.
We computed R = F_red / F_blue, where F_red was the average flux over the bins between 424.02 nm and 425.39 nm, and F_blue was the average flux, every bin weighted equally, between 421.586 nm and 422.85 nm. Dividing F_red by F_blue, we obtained 1.032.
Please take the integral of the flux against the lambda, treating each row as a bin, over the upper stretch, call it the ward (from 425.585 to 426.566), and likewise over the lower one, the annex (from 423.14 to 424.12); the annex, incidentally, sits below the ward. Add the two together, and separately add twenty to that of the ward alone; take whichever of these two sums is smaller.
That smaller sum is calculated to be 94.2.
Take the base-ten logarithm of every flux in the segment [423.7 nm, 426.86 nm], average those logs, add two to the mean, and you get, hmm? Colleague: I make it 3.875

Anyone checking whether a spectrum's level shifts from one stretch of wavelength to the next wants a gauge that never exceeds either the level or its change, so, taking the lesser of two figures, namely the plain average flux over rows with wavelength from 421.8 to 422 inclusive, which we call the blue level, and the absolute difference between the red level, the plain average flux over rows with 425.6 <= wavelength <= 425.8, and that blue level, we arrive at 2.3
